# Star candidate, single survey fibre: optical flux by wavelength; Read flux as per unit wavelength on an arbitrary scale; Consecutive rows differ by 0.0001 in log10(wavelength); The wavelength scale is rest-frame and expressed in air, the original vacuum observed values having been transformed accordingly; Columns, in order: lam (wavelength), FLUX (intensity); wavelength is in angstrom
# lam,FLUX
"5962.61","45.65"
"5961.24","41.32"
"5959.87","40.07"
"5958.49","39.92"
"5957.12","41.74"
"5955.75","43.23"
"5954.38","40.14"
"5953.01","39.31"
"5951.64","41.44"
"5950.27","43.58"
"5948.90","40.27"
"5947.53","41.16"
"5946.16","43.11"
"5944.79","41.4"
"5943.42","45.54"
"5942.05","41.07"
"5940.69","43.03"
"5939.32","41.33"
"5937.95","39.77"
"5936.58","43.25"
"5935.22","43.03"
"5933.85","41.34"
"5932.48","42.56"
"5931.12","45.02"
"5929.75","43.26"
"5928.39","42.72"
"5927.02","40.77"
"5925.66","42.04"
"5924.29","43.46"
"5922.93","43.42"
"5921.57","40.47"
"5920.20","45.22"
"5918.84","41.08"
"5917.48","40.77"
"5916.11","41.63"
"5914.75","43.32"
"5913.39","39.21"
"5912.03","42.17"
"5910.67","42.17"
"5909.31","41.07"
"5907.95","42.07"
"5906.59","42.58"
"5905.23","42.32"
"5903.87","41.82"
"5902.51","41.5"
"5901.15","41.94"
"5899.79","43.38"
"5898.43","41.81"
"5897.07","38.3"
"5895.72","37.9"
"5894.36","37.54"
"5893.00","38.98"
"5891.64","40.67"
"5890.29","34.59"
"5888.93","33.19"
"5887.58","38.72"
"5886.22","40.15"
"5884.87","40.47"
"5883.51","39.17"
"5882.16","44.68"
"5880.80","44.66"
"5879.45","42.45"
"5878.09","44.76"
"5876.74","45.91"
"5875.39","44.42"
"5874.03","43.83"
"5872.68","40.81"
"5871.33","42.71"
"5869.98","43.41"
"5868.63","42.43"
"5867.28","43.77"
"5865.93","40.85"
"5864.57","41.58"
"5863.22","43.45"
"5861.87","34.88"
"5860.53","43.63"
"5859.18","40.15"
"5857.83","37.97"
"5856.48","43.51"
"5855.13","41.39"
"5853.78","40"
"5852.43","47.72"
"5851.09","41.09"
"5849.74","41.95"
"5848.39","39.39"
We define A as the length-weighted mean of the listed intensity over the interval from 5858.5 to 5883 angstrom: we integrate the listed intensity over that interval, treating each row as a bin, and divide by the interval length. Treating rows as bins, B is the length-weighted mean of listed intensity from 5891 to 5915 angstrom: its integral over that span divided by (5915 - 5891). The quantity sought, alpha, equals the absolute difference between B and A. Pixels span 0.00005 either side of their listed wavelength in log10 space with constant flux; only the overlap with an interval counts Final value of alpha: 1.67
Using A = 42.7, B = 41.0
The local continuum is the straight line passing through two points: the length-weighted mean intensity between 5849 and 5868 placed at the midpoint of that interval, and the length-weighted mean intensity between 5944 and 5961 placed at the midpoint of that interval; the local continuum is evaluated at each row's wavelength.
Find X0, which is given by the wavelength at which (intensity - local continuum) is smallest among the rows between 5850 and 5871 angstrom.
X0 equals 5861.87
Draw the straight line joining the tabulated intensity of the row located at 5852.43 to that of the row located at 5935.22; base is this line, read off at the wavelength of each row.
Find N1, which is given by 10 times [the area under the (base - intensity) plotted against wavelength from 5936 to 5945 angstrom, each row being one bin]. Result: 45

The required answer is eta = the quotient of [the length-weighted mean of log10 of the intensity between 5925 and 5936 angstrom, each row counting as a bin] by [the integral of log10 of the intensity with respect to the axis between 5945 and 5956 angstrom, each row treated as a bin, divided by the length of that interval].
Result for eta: 1.01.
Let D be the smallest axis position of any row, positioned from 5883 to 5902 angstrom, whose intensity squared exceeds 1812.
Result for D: 5899.79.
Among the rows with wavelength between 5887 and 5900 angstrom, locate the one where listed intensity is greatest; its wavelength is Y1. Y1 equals 5899.79 angstrom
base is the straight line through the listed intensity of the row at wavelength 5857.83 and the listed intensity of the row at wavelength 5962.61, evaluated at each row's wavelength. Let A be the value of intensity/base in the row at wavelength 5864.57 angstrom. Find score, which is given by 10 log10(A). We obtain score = 0.34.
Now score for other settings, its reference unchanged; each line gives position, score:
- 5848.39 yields 0.24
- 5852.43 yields 1.04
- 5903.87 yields 0.05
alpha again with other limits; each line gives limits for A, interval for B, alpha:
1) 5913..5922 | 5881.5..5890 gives 2.59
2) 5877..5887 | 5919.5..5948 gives 0.10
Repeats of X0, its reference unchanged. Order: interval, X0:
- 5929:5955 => 5953.01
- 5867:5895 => 5888.93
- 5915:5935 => 5921.57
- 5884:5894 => 5888.93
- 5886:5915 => 5888.93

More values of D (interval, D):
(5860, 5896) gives 5860.53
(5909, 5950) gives 5914.75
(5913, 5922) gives 5914.75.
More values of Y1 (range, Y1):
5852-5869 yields 5852.43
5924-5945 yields 5943.42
